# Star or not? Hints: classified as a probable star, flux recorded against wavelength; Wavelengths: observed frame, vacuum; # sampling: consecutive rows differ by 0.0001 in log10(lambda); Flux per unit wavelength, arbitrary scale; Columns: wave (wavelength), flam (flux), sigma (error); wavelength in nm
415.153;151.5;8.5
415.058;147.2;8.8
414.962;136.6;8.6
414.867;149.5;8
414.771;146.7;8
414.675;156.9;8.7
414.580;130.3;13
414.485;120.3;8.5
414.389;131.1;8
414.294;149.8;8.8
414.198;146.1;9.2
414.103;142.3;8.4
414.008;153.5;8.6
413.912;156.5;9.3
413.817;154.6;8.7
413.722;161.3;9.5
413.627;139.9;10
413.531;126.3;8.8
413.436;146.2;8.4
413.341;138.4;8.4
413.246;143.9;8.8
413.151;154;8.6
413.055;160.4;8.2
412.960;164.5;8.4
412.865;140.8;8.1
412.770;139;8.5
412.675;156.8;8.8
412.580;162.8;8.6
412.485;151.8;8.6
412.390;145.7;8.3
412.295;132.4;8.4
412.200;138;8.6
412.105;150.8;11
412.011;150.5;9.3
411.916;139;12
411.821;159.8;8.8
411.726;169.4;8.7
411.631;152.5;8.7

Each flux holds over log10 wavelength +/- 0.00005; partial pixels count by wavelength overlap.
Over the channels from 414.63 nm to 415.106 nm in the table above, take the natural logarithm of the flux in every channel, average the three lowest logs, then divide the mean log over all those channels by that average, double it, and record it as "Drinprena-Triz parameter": 2.01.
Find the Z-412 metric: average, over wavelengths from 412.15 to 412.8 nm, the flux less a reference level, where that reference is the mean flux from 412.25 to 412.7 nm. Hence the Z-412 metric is -3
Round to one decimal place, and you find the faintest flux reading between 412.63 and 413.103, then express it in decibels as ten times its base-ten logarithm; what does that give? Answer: 21.4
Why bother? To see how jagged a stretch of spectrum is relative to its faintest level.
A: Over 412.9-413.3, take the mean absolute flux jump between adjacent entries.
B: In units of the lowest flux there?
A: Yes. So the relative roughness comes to 0.048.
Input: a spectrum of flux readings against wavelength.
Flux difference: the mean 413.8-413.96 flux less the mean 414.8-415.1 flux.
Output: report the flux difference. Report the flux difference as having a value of 11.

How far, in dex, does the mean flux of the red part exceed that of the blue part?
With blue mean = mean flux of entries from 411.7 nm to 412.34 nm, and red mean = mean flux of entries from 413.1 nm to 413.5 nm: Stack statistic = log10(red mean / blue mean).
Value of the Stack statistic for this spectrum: -0.009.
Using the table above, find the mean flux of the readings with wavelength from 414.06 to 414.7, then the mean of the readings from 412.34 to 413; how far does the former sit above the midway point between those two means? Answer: -6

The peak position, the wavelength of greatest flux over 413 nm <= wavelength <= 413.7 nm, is 413.055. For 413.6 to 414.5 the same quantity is 413.722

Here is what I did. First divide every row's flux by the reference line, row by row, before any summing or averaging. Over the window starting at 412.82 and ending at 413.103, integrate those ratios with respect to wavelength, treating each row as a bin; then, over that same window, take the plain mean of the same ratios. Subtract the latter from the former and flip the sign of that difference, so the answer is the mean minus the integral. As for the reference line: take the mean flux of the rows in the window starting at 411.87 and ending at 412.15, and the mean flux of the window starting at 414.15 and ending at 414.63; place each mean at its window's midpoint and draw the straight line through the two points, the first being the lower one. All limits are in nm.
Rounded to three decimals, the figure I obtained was 0.780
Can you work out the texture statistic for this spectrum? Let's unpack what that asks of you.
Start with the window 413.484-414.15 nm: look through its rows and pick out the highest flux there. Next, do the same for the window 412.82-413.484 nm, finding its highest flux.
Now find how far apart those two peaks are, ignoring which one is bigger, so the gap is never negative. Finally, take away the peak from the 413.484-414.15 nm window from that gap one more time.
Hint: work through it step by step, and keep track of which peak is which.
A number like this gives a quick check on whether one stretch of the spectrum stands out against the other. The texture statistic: -158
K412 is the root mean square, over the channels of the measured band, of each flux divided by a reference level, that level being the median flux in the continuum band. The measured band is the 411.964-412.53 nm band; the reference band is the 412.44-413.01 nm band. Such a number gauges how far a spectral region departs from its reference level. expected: 0.940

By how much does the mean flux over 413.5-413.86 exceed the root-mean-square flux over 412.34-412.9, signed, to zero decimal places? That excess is -4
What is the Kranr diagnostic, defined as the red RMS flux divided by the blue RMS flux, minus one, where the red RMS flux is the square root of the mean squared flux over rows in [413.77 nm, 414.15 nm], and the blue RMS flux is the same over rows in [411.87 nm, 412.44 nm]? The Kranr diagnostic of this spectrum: 0.063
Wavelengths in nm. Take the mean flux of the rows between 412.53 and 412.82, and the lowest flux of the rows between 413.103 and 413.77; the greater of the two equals 153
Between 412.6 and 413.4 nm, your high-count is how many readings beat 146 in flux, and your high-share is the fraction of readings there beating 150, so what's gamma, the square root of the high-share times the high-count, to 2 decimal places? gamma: 1.41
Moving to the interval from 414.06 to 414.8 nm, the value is 0.71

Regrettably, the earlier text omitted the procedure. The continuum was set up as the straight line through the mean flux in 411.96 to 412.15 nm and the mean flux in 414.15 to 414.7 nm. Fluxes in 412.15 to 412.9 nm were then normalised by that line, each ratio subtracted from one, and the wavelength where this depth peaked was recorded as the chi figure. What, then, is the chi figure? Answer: 412.295 nm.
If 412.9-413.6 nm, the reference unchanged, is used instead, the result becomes 413.531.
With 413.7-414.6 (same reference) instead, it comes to 414.485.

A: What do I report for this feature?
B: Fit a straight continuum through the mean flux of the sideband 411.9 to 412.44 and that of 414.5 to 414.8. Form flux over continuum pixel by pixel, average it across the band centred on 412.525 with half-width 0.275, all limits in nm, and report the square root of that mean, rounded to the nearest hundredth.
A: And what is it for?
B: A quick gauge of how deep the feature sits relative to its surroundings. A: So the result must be 1.02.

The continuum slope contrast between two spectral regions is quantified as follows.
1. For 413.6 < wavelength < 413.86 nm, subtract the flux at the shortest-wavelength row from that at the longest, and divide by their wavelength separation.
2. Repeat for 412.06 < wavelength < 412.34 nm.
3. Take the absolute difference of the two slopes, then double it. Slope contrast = 348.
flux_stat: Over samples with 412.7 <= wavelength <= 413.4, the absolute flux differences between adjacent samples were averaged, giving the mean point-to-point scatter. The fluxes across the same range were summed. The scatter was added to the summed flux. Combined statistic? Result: 1050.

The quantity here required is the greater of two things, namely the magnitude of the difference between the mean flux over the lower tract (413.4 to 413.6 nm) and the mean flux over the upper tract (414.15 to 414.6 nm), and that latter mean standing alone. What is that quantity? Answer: 136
